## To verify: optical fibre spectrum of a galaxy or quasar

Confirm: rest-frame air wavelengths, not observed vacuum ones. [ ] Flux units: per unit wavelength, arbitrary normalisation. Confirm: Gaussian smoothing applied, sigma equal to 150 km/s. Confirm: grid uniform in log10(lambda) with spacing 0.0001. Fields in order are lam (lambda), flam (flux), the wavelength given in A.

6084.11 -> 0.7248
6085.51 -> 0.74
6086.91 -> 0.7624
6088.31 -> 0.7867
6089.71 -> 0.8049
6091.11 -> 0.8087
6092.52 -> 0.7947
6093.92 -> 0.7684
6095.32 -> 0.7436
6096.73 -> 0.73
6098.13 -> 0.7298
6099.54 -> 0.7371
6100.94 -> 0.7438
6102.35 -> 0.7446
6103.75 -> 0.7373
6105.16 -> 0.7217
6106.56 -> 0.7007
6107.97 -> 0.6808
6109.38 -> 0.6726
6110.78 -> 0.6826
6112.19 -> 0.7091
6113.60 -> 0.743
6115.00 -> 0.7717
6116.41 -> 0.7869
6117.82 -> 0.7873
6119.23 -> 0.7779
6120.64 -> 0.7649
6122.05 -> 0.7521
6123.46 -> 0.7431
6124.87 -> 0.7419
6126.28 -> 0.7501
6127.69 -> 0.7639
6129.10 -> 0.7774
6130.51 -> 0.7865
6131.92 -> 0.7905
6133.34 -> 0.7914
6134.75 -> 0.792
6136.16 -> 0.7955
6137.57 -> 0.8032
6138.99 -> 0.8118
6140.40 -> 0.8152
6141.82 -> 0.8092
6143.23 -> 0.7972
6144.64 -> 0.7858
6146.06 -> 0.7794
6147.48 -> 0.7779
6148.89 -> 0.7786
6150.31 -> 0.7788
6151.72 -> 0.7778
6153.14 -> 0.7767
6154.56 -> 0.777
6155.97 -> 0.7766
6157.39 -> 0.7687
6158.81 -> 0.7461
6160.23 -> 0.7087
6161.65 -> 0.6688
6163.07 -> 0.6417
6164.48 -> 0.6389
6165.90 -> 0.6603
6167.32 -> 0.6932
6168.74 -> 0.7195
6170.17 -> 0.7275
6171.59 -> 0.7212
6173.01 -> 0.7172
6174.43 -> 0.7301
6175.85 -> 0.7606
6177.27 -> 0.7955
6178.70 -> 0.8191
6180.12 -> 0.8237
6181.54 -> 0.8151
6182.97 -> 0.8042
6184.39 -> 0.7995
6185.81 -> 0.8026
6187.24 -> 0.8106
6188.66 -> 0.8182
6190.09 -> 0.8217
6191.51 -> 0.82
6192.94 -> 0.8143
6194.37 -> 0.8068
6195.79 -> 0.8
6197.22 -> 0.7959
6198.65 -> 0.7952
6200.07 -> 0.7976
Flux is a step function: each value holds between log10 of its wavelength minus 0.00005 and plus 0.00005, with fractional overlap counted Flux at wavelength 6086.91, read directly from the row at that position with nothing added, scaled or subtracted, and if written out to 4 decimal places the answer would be 0.7624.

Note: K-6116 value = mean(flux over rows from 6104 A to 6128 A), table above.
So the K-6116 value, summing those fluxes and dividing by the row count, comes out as 0.74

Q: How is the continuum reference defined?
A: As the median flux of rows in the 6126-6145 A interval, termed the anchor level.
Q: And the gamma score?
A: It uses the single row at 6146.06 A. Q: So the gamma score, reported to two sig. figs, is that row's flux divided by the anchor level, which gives 0.98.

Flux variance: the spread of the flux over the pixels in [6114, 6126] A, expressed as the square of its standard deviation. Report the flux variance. 0.0003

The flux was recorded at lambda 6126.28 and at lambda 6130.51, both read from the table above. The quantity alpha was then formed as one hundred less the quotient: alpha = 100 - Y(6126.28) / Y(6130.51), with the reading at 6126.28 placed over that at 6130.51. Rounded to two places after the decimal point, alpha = 99.05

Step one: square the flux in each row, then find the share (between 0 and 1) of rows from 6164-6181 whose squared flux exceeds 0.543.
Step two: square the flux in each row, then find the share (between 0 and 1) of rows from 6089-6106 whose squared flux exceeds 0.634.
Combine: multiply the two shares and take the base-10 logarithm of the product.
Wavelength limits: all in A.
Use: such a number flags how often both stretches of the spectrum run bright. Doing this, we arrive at -1.3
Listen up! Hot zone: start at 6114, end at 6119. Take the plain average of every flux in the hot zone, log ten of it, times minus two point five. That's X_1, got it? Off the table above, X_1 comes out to 0.27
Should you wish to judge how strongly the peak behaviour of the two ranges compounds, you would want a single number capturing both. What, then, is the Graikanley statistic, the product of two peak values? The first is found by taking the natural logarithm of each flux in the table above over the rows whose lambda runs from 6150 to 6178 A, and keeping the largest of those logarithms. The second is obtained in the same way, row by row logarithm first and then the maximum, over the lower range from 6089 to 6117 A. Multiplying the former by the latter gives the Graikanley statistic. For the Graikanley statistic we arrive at 0.049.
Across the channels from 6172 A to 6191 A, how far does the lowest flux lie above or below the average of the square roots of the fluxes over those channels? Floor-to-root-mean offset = -0.173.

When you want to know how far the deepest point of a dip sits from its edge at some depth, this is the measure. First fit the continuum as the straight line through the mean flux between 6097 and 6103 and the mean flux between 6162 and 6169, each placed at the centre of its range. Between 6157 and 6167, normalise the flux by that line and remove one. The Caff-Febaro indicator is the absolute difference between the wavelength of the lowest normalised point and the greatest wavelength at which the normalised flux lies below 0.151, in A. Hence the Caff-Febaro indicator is 1.4 A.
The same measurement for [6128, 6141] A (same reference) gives 8.5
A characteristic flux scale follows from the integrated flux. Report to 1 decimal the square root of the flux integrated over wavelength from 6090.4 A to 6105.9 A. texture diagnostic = 3.4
